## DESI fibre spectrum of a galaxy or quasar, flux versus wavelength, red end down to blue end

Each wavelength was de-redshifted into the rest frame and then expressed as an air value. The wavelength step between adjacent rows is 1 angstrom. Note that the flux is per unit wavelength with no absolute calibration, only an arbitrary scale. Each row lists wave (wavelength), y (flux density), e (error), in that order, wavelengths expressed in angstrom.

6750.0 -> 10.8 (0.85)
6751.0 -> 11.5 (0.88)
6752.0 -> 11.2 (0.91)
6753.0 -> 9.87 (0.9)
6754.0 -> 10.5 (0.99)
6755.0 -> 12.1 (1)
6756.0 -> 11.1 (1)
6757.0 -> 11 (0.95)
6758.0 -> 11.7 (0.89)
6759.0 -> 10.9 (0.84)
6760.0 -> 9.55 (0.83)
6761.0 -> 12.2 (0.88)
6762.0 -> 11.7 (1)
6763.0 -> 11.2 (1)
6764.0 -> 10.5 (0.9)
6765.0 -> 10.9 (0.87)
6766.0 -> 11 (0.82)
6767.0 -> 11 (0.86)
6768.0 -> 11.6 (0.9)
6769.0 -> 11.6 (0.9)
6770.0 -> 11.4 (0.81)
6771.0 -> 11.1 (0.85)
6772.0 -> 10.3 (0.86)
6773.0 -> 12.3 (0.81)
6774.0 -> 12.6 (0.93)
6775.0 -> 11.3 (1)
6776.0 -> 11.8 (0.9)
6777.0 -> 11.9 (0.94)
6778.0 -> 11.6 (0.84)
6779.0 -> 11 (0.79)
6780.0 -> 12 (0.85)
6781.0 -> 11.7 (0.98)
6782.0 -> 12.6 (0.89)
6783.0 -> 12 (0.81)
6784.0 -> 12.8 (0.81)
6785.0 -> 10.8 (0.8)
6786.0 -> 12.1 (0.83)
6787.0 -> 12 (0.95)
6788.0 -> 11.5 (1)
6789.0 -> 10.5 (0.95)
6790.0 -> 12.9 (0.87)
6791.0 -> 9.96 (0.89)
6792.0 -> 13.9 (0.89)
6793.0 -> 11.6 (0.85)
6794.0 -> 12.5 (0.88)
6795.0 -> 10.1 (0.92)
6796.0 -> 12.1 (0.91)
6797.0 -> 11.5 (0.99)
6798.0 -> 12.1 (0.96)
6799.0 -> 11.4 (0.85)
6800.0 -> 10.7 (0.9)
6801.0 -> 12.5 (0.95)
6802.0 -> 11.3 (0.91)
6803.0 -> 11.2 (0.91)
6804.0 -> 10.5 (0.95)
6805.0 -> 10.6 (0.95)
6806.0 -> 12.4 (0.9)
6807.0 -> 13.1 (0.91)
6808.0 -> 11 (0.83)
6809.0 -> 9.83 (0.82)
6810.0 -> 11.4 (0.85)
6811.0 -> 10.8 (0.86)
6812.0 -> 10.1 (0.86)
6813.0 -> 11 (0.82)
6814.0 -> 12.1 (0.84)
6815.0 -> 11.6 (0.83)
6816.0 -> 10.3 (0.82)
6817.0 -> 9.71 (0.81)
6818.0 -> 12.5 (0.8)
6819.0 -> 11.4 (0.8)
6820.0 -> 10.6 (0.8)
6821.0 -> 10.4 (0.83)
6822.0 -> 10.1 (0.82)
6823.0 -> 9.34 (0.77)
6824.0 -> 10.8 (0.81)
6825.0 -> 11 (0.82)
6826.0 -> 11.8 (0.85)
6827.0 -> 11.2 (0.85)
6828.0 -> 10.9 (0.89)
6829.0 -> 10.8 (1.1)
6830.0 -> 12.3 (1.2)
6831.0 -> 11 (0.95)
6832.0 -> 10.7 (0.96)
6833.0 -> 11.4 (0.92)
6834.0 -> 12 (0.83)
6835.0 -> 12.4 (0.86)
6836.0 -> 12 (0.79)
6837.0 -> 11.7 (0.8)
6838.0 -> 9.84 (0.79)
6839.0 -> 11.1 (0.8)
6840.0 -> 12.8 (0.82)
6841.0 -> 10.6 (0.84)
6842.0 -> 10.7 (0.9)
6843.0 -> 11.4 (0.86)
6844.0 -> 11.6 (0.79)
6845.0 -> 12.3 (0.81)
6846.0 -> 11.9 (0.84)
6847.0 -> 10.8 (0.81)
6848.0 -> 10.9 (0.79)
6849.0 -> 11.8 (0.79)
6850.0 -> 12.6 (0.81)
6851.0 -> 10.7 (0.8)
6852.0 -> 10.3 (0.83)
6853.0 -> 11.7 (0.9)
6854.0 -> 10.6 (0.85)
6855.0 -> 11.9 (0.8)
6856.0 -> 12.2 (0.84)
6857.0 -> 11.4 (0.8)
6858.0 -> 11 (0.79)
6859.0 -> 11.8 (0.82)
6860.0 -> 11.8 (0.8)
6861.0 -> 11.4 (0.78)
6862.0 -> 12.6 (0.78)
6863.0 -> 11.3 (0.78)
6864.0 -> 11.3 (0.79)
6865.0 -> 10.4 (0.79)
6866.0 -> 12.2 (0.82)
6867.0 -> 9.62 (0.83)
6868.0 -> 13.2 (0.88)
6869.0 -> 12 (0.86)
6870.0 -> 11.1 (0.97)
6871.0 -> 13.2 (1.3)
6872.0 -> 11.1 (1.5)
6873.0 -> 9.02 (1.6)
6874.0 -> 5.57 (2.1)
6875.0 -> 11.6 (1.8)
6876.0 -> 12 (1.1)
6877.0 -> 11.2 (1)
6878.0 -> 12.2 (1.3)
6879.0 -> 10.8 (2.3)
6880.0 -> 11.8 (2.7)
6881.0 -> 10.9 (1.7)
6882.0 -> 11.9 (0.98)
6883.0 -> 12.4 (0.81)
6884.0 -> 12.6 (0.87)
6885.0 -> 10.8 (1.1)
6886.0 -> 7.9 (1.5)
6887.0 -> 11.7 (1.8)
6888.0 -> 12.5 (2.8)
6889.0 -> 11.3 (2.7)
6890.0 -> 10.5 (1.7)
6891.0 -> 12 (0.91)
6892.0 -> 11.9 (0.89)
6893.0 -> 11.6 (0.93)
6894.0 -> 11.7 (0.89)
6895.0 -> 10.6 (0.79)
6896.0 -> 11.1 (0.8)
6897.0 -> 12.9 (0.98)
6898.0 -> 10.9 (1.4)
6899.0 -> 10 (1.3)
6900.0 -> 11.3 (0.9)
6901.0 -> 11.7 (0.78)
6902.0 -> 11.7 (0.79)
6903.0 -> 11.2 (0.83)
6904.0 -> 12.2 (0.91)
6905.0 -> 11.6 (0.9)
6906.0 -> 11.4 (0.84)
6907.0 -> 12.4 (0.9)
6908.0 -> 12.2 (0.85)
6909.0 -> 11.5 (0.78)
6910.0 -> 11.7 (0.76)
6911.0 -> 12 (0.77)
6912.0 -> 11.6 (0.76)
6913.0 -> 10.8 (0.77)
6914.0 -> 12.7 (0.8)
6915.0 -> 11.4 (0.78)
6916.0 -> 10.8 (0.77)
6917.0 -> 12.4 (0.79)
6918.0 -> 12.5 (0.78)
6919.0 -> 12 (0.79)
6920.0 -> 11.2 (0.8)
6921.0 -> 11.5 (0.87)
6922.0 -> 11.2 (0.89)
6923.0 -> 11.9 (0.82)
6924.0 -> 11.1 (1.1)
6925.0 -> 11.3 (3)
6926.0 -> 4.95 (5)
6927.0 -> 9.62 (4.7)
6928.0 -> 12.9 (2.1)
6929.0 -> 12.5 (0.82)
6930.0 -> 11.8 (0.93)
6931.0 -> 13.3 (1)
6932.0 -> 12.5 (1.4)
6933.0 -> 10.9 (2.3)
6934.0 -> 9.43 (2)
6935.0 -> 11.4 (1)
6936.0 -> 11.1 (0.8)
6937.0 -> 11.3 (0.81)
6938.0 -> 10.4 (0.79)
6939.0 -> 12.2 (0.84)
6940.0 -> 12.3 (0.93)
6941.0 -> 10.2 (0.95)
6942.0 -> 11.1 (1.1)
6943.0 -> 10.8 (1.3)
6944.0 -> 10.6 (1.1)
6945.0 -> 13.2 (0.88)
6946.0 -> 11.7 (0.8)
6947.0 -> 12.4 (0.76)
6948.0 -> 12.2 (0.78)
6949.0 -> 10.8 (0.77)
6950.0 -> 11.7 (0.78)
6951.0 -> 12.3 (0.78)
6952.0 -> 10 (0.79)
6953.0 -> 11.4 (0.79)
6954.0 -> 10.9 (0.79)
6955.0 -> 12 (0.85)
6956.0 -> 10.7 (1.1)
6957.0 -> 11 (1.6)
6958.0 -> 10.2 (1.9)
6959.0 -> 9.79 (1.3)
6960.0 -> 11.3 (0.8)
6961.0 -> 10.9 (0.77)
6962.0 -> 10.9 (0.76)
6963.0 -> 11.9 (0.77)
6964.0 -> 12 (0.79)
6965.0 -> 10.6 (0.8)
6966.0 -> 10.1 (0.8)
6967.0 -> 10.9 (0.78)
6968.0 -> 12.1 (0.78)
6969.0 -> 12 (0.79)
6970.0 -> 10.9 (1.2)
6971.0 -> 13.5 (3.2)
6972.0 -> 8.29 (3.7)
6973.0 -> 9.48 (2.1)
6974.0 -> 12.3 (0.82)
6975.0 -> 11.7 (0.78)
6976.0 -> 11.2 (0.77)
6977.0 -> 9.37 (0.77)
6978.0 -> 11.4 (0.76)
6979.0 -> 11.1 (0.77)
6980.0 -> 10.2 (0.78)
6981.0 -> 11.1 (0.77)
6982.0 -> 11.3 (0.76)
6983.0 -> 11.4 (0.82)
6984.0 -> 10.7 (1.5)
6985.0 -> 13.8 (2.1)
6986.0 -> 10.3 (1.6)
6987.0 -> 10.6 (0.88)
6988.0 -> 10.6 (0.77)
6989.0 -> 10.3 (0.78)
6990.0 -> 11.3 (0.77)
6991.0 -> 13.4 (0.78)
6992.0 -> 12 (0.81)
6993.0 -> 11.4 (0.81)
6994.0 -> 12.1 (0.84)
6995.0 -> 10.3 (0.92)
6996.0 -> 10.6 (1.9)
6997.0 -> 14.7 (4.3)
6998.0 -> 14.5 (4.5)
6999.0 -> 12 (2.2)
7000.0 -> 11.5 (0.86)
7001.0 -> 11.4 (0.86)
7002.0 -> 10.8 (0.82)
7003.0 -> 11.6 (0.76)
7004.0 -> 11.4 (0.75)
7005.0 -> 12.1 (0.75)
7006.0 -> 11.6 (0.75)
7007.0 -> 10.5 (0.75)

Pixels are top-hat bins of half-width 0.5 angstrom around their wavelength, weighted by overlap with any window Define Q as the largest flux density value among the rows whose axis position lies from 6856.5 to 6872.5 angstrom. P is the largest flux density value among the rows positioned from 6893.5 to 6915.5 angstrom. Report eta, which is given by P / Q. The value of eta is 0.98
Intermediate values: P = 12.9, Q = 13.2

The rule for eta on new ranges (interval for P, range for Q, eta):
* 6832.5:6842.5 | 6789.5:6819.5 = 0.92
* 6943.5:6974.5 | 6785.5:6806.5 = 0.97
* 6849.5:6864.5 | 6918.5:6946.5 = 0.95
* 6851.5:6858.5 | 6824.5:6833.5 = 0.99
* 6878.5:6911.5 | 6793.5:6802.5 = 1.03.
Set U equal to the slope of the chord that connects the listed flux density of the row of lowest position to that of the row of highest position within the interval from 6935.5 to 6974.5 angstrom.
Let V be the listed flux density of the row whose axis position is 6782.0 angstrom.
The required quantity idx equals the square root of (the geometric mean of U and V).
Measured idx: 0.79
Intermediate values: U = 0.03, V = 12.6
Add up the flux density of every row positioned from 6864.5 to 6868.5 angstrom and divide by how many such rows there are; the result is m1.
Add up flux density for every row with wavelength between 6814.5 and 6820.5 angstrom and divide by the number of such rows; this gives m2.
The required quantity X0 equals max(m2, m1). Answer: 11.4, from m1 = 11.4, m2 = 11.0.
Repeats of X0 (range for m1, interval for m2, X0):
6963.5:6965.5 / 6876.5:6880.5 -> 11.5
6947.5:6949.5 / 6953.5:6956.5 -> 11.5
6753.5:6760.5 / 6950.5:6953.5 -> 11.2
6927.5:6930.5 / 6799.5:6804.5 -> 12.4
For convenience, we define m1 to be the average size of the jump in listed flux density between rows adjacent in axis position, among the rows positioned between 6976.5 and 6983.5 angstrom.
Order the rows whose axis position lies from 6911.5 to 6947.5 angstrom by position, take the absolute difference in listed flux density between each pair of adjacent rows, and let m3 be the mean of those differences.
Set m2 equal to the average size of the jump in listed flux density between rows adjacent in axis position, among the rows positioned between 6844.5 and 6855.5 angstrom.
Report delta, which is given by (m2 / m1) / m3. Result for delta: 1.01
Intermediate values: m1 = 0.74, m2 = 0.9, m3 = 1.26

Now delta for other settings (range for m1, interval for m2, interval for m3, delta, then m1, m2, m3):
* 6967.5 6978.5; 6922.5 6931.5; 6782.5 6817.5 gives 1.00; 1.80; 2.2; 1.24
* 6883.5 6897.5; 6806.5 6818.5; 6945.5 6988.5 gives 0.85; 1.28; 1.2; 1.11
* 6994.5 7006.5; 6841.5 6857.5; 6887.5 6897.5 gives 1.03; 0.95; 0.8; 0.82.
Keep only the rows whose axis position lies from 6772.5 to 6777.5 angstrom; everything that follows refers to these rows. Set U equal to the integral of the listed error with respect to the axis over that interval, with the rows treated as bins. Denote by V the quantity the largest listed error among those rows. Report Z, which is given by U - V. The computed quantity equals 3.58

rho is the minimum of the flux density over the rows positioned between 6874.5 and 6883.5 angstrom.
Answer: 10.8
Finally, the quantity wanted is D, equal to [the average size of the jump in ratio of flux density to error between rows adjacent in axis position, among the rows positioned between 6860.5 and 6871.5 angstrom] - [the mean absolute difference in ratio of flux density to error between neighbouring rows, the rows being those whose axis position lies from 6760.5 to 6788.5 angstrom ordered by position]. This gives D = 0.6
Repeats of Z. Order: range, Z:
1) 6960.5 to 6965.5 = 3.09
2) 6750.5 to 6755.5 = 3.68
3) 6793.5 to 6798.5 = 3.67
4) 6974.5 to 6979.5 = 3.07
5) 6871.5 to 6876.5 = 6.00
